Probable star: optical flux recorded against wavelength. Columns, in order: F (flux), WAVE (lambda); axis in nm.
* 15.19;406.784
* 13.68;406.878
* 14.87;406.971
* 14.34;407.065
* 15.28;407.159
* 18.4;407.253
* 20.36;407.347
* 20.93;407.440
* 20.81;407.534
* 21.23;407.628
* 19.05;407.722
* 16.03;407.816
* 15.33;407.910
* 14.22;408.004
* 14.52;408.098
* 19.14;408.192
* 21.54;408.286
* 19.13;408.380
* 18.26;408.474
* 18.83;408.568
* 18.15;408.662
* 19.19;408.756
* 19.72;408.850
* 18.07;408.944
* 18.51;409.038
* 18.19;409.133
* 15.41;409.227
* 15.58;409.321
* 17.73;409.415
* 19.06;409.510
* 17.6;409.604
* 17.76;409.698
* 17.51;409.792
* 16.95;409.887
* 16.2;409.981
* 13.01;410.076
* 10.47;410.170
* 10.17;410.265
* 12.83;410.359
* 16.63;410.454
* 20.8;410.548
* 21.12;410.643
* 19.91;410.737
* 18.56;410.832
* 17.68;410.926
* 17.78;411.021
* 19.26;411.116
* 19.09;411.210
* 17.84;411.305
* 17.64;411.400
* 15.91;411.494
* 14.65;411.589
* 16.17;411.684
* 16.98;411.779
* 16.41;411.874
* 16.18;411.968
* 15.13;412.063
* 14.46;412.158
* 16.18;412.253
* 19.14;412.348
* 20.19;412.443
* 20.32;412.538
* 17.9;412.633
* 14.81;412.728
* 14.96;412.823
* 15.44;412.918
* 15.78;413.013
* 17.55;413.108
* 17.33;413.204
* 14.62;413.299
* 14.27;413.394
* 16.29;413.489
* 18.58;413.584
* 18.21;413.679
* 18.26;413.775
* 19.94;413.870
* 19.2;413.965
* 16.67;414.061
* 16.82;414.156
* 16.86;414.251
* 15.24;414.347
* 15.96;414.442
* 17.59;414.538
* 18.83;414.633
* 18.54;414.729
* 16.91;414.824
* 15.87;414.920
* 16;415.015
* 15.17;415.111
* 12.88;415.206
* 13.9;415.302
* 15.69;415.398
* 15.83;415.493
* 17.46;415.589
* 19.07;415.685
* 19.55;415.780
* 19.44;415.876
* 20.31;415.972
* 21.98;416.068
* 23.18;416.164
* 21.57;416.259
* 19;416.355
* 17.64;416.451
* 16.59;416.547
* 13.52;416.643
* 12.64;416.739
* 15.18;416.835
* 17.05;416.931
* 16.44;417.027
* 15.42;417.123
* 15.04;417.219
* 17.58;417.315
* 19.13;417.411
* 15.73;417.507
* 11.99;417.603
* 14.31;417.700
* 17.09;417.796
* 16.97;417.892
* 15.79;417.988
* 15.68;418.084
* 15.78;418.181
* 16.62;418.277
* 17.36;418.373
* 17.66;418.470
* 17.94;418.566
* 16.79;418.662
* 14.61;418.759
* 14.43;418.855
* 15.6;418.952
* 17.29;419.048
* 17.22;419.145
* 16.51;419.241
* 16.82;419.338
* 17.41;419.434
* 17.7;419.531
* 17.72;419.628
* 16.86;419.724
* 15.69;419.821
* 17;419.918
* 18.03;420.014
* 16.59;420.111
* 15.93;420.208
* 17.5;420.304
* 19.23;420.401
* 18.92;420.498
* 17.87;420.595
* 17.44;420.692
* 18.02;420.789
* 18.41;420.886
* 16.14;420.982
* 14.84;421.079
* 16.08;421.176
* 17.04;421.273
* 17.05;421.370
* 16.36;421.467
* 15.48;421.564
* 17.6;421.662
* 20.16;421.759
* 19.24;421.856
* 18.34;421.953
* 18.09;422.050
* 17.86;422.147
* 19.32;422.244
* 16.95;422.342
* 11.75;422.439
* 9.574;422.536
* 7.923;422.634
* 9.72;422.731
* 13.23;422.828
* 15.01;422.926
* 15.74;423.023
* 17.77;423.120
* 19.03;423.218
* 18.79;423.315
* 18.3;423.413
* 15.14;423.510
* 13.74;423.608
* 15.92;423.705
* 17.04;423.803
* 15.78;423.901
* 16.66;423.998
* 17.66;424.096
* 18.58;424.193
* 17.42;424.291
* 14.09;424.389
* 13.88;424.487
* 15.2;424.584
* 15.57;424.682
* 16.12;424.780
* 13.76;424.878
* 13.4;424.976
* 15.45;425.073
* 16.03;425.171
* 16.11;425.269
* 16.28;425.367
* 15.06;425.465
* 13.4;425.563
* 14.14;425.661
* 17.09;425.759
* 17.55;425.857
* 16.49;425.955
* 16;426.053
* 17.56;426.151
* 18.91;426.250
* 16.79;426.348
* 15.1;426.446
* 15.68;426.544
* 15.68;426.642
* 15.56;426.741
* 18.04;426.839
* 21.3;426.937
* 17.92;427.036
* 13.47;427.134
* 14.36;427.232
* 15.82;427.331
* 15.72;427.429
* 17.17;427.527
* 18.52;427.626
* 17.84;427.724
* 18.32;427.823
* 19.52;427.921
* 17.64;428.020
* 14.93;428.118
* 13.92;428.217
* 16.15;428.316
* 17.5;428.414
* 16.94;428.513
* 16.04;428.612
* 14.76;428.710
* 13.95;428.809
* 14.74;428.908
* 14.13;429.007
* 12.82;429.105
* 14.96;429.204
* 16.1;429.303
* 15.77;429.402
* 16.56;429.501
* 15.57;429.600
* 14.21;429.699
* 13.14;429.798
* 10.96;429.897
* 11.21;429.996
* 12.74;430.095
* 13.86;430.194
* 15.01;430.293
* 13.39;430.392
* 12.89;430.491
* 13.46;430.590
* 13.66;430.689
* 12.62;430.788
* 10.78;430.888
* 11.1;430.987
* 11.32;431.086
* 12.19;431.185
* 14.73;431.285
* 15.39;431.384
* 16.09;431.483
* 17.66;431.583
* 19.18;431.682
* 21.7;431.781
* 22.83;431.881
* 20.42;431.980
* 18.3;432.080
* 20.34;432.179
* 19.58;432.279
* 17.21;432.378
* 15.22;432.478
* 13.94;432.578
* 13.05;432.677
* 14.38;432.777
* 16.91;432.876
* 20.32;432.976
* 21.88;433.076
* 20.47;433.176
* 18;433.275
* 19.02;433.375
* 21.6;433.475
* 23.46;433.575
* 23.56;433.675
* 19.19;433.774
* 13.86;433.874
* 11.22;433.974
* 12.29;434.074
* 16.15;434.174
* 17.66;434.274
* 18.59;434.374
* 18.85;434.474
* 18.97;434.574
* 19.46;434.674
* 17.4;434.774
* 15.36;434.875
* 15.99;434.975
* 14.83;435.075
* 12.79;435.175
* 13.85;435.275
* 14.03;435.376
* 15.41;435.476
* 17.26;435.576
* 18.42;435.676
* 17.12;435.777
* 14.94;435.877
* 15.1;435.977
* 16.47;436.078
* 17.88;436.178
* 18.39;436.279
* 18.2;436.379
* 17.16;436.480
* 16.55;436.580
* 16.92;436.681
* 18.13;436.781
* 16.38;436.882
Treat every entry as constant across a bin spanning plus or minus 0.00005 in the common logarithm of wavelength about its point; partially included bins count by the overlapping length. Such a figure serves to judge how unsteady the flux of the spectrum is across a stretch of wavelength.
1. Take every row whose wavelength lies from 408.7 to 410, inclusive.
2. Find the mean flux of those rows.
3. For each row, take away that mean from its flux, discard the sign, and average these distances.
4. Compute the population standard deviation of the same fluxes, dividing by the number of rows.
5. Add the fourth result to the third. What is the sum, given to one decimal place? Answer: 2.2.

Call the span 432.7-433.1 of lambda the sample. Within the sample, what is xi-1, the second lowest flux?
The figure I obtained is 16.91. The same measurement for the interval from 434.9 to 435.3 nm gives 13.85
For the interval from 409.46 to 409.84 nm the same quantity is 17.6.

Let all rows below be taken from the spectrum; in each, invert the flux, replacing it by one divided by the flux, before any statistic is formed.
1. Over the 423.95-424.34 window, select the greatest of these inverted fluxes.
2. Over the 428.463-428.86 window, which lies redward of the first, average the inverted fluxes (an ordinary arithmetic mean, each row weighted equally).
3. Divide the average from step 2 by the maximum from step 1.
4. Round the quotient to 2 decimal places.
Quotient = 1.09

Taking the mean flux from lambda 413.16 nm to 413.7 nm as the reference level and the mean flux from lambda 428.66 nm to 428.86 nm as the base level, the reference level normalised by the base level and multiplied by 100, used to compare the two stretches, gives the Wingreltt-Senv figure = 115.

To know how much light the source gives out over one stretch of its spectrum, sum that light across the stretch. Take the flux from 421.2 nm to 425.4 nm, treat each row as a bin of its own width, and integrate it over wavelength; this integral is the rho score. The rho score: 67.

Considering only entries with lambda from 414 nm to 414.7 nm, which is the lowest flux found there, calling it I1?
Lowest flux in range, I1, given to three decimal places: 15.240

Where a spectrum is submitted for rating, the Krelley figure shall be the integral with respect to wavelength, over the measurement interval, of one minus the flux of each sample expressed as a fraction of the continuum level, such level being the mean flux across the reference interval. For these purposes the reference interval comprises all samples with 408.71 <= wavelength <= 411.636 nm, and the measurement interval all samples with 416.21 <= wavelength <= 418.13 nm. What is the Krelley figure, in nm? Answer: 0.10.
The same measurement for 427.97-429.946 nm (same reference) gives 0.24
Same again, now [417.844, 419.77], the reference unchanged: 0.05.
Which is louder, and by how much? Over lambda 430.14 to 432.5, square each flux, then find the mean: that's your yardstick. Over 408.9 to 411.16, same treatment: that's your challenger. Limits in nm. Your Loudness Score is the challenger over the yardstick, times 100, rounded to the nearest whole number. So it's 113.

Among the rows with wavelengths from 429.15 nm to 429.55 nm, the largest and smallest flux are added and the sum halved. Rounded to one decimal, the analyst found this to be 15.8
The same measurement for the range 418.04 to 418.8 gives 16.3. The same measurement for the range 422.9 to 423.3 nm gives 17.0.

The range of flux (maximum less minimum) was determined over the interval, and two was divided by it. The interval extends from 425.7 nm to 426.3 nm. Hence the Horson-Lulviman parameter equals 0.69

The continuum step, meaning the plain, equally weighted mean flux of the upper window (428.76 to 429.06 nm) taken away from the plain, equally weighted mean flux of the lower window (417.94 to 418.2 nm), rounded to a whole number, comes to 1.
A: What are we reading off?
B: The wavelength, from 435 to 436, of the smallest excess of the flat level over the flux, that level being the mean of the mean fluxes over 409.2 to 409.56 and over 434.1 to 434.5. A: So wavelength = 435.676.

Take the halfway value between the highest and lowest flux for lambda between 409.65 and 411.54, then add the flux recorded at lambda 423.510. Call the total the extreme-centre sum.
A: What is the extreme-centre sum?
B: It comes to 31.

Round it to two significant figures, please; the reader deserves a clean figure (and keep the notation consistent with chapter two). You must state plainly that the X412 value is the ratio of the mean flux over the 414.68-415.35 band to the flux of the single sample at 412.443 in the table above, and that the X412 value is 0.77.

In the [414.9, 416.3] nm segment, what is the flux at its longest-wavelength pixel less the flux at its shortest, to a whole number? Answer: 6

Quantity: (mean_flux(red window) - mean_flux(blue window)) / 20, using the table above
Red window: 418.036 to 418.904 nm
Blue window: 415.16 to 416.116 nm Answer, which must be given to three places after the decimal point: -0.065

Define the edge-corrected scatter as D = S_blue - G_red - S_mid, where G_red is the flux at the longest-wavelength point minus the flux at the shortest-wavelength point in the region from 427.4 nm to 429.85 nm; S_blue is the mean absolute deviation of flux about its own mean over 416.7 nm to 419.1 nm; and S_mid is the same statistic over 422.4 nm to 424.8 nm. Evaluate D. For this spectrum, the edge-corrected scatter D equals 1.6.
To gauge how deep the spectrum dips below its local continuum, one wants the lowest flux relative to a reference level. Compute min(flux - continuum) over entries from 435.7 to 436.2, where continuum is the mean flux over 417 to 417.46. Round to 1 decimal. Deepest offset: -1.8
